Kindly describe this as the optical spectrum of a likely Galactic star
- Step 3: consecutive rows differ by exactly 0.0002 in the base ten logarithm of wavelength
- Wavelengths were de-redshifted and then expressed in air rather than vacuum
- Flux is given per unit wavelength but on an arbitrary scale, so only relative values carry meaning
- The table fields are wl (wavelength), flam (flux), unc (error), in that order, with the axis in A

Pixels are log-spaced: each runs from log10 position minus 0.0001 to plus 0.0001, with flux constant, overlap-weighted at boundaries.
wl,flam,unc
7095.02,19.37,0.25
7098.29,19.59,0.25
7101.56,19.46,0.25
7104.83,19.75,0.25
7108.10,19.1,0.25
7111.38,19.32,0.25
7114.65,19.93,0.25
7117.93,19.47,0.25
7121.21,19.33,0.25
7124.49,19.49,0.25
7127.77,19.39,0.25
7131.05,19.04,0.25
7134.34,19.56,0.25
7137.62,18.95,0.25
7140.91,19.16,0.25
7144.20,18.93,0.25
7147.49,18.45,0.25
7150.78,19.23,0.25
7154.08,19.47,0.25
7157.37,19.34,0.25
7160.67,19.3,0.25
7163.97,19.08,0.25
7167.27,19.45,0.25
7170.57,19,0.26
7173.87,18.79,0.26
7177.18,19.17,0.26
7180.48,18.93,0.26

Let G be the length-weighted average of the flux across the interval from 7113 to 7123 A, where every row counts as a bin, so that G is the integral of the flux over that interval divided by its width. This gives 19.6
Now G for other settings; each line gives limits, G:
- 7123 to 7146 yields 19.2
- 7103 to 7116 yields 19.5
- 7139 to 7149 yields 18.9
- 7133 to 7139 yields 19.3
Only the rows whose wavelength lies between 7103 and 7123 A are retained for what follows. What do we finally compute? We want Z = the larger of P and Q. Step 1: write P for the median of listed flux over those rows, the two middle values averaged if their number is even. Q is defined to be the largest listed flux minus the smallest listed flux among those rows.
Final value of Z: 19.4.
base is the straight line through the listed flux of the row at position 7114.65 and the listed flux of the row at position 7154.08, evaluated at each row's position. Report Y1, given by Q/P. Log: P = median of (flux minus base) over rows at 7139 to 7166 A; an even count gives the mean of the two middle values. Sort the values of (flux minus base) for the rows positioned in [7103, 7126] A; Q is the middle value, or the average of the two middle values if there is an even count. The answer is 1.52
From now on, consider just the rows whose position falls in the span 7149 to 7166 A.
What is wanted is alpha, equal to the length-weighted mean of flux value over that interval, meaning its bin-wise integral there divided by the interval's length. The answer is 19.28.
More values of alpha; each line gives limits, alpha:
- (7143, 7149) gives 18.68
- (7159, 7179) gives 19.13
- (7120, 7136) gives 19.37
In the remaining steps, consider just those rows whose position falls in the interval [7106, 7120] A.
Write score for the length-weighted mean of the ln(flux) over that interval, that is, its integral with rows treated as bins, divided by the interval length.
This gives 2.97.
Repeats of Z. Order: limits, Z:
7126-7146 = 19.1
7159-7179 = 19.1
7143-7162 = 19.3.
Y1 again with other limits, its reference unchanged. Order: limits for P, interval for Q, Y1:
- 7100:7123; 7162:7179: 0.52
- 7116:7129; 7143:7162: 0.46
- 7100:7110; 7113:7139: 0.65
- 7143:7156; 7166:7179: 0.33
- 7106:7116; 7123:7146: 0.72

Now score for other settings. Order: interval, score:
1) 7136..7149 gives 2.94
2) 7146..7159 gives 2.95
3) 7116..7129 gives 2.97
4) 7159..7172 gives 2.95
